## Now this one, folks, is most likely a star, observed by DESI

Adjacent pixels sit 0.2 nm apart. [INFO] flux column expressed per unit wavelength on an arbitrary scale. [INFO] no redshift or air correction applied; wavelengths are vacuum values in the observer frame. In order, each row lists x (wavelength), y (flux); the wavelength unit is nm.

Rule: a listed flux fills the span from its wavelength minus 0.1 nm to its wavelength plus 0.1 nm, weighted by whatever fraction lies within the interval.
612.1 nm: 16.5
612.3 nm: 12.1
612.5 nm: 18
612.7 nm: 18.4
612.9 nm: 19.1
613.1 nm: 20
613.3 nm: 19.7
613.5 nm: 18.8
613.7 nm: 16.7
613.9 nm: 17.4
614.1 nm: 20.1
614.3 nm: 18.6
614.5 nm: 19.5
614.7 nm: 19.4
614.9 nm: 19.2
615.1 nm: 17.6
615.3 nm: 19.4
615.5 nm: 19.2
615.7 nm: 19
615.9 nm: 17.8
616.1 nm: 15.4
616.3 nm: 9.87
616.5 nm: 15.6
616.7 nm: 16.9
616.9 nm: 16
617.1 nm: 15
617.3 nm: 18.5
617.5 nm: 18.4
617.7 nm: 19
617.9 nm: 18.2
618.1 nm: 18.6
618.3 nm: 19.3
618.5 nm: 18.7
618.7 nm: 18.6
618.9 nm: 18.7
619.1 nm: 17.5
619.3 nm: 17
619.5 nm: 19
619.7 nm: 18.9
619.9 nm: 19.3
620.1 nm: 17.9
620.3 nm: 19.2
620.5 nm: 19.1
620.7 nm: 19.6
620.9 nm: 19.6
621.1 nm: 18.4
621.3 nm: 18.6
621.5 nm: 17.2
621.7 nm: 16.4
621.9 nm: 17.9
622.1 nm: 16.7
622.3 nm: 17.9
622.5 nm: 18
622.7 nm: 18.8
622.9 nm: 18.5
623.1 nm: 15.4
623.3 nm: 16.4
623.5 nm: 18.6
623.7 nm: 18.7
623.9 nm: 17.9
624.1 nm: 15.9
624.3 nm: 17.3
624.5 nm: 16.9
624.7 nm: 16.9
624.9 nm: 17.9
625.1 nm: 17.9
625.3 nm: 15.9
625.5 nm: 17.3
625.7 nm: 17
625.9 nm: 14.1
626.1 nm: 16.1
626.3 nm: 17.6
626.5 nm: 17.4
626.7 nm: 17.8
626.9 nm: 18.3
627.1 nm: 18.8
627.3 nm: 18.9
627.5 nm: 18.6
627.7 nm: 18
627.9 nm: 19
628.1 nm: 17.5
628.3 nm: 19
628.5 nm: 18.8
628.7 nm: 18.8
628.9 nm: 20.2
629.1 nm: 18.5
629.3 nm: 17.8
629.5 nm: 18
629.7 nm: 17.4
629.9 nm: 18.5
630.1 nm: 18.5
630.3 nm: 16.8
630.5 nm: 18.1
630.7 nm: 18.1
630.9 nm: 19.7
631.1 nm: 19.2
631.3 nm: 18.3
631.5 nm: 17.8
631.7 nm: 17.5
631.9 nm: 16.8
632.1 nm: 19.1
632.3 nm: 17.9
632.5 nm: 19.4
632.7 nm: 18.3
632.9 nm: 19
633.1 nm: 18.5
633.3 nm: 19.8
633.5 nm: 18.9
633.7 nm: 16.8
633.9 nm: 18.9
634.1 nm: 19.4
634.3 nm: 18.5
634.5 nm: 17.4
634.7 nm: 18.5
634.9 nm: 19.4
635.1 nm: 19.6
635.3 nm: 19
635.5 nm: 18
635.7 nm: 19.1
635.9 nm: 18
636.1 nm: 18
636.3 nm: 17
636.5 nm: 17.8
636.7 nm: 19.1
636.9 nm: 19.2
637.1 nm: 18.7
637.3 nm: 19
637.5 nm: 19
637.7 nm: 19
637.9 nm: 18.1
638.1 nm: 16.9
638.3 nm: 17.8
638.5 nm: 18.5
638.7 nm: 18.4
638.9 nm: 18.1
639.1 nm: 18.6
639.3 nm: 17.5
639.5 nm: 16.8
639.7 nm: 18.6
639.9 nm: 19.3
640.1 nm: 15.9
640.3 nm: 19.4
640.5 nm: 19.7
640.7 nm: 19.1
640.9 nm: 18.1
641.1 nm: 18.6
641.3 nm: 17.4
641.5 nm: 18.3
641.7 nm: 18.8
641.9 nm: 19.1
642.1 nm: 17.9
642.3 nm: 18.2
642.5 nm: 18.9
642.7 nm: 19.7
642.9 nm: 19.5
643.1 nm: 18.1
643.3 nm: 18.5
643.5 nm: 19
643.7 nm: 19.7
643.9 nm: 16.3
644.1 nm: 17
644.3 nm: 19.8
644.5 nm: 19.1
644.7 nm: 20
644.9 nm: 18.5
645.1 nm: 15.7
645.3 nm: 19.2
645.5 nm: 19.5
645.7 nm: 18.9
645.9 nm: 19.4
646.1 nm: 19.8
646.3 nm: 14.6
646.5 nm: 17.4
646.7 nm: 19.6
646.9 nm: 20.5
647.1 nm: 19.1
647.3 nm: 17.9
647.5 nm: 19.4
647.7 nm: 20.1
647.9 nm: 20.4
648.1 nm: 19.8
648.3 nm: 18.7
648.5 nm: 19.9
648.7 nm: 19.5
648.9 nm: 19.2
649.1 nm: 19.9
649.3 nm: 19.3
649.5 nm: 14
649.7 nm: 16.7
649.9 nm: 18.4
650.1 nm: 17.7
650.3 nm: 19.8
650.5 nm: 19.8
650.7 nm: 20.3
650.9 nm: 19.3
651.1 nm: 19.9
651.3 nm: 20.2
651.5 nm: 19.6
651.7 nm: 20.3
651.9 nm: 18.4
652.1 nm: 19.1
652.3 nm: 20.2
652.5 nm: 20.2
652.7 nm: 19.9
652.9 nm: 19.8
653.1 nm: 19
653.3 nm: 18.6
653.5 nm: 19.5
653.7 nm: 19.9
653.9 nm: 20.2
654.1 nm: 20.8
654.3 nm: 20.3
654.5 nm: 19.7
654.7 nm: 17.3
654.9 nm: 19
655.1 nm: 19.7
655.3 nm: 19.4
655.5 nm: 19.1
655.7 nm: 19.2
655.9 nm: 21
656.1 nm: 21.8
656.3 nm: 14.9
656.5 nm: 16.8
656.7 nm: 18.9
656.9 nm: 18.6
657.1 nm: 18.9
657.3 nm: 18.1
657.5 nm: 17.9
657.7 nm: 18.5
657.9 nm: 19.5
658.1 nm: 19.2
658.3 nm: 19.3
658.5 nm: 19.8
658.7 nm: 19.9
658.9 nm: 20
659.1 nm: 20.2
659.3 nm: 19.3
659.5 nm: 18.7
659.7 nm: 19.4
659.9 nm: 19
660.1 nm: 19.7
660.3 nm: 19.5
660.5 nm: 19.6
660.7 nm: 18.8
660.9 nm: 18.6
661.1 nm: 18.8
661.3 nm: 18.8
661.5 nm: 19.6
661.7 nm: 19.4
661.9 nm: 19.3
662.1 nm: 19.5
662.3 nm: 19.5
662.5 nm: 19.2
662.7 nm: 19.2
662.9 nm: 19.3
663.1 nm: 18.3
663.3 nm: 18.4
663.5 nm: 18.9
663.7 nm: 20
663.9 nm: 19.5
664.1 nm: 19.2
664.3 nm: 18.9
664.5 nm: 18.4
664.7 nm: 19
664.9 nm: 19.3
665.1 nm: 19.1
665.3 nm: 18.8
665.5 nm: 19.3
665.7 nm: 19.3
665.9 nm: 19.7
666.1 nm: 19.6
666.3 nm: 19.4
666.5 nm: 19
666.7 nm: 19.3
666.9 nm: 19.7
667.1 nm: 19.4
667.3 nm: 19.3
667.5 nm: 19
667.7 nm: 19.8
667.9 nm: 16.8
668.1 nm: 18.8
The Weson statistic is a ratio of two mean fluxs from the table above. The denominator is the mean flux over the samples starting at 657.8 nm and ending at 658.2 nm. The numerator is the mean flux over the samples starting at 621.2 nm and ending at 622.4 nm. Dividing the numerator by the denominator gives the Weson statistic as 0.90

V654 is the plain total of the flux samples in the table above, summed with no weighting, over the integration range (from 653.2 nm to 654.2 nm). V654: 99.0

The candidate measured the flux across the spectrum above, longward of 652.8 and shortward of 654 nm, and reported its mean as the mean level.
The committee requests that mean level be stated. 19.5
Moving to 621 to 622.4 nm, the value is 17.6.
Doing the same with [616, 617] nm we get 14.8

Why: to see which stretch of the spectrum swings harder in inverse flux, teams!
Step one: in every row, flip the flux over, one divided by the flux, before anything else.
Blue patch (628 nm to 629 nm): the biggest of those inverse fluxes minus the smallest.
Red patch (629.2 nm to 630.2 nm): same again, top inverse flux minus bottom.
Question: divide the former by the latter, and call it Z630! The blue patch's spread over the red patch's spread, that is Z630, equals 2.2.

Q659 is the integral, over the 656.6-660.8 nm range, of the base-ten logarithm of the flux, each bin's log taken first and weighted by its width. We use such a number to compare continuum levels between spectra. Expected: 5.39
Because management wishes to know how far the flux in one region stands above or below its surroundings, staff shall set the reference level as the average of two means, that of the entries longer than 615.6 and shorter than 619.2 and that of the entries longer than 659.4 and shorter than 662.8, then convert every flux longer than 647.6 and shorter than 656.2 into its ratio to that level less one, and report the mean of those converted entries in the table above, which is 0.06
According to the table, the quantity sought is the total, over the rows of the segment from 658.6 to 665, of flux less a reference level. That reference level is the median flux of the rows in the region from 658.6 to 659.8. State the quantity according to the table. -14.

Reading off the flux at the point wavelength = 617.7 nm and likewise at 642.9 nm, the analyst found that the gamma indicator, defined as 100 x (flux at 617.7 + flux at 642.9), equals 3850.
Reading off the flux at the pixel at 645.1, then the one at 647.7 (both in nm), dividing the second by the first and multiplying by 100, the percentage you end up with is 128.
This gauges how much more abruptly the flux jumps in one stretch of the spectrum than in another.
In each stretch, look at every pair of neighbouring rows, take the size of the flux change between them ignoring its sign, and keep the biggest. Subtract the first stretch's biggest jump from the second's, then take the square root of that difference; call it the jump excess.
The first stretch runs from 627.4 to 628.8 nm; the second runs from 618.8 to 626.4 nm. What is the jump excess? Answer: 1.3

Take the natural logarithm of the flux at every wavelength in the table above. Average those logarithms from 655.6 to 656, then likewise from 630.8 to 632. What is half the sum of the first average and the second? 2.95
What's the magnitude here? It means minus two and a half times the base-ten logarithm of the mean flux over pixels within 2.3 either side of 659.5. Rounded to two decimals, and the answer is -3.21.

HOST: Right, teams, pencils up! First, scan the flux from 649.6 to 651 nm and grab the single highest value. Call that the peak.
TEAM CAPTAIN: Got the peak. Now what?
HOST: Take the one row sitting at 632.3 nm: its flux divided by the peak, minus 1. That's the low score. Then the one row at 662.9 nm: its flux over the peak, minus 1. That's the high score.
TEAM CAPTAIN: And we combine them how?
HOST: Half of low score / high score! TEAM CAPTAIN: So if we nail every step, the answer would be 1.2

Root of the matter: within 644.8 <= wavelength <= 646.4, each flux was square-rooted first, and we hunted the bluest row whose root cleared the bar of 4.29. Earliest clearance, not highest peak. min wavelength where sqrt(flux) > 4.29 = 644.9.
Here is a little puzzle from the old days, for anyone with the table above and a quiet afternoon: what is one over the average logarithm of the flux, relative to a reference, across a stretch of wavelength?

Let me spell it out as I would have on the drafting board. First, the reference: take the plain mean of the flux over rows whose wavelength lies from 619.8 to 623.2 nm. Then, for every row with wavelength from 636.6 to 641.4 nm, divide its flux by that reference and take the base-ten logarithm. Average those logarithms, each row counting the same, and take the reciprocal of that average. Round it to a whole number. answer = 214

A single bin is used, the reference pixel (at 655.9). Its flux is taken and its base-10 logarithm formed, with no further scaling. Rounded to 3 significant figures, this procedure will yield 1.32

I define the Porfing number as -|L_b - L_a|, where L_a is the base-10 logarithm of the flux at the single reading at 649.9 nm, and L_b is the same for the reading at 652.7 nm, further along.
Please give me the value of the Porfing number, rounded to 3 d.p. -0.034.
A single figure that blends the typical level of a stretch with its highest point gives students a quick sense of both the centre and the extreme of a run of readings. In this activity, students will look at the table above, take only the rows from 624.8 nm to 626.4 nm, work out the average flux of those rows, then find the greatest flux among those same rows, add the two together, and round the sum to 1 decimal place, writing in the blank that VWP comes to 34.6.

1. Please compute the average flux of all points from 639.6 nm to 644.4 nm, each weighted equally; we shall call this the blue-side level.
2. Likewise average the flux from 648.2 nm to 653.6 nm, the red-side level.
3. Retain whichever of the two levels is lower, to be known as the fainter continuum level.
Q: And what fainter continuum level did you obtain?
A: 18.5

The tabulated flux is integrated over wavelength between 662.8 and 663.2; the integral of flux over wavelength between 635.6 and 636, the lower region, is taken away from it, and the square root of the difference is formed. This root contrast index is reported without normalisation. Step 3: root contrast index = 0.32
